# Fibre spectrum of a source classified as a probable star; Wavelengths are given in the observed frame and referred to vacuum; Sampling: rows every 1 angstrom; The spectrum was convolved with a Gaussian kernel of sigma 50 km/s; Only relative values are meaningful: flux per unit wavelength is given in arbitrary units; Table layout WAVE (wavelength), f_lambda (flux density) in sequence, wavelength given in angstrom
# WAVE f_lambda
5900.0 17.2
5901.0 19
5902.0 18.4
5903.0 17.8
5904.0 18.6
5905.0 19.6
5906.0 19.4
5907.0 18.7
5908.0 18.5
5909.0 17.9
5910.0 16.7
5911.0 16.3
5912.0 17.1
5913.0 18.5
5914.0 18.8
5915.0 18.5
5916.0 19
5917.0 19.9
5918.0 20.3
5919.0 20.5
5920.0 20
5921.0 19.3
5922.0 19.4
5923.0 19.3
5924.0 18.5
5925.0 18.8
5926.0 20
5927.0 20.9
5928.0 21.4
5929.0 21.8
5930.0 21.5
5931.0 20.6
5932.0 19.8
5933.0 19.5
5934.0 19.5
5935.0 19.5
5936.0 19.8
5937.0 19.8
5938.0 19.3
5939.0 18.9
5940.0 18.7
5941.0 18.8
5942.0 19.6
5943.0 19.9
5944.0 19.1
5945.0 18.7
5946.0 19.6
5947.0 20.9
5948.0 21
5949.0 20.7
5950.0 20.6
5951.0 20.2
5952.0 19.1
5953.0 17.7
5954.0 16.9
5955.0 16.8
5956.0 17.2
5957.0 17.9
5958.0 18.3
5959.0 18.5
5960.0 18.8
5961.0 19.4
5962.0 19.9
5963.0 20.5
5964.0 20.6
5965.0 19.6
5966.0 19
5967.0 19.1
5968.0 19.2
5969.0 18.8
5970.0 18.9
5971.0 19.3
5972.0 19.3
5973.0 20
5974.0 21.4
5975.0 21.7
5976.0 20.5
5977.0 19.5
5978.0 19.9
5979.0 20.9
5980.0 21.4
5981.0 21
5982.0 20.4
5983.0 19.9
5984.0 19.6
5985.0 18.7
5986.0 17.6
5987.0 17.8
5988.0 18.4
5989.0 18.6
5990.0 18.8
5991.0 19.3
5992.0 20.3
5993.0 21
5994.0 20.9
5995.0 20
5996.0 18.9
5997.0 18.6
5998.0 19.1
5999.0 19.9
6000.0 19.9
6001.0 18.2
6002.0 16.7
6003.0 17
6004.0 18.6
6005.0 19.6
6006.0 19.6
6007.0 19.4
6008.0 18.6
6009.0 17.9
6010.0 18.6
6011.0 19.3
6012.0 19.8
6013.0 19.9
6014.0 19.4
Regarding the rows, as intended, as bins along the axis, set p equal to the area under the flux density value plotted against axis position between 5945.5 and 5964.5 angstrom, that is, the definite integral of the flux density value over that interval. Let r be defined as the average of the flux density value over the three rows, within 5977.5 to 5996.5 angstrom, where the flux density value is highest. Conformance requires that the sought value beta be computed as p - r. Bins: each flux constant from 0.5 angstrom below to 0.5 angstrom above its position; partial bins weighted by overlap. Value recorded 343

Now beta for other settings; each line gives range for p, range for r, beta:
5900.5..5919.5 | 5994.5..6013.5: 334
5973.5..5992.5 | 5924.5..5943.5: 354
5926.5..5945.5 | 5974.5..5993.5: 356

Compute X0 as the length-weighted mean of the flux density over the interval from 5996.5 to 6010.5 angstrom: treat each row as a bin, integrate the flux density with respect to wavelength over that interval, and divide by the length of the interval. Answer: 18.69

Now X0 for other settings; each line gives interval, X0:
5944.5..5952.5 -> 20.10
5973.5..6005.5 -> 19.50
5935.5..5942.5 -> 19.27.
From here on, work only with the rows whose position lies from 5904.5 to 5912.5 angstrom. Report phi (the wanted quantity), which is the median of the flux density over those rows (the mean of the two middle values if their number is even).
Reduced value 18.2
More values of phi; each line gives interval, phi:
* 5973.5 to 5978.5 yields 20.5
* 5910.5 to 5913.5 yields 17.1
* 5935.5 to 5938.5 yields 19.8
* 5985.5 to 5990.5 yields 18.4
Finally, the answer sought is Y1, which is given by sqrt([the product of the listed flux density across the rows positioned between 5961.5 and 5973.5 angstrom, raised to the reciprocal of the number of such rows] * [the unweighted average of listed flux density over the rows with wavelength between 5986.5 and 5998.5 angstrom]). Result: 19.4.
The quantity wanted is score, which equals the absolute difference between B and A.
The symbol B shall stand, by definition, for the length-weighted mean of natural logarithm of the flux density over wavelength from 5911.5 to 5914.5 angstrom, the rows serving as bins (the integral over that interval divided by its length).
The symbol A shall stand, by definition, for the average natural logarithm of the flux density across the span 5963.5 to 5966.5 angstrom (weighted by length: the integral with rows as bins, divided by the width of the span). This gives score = 0.08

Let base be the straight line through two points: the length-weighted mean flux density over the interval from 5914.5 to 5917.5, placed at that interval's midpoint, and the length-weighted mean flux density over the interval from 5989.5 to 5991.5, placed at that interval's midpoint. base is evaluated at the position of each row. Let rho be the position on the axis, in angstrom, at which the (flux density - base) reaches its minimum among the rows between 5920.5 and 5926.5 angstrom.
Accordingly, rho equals 5924.0 angstrom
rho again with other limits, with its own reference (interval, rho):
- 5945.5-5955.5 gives 5955.0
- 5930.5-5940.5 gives 5940.0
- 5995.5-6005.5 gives 6002.0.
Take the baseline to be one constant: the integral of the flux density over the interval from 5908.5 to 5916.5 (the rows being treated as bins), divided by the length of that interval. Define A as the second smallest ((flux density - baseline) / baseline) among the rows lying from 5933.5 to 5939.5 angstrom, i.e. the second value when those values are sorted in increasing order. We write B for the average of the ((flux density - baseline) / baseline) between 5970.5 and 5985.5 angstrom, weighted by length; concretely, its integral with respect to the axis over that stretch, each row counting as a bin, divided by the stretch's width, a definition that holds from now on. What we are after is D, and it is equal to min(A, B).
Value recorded 0.081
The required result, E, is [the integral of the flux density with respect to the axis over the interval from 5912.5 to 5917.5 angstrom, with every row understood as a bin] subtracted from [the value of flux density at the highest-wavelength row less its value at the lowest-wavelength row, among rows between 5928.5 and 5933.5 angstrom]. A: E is -97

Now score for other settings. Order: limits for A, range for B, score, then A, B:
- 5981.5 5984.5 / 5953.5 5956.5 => 0.16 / 2.99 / 2.83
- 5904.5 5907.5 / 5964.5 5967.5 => 0.00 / 2.96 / 2.96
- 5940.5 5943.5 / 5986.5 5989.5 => 0.06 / 2.97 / 2.90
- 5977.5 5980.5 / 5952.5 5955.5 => 0.19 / 3.03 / 2.84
